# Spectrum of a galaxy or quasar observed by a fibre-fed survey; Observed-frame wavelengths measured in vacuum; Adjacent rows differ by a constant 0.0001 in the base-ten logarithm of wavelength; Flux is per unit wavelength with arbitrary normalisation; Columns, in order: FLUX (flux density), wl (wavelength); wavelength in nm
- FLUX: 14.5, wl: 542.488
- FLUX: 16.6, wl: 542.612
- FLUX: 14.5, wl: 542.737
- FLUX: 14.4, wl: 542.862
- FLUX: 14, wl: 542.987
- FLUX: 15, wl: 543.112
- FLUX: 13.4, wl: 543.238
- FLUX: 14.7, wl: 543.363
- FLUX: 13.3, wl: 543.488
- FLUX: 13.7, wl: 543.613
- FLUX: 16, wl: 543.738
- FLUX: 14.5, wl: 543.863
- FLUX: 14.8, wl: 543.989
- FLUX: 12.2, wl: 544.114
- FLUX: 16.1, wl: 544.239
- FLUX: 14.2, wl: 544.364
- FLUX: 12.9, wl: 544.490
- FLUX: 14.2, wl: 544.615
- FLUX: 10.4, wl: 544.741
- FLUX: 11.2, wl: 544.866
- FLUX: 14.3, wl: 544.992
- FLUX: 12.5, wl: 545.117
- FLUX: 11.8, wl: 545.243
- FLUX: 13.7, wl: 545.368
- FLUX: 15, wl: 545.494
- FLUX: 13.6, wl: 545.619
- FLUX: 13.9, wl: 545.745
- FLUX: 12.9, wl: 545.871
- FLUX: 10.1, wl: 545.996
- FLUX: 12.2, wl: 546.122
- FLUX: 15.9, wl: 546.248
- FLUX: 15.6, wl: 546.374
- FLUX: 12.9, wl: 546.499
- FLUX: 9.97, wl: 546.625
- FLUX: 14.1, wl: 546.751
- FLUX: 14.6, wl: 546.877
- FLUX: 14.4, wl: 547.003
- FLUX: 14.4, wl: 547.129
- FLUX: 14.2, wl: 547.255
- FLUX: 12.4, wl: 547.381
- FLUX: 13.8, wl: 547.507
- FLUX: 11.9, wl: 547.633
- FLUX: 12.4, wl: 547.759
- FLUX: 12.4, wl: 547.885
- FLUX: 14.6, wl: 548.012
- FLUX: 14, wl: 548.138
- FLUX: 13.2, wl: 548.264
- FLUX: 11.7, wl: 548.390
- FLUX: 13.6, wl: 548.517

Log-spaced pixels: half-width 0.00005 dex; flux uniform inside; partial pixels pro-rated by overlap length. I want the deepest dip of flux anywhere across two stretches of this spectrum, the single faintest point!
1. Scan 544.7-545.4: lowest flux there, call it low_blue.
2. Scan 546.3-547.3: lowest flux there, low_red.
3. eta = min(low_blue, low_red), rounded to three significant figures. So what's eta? 9.97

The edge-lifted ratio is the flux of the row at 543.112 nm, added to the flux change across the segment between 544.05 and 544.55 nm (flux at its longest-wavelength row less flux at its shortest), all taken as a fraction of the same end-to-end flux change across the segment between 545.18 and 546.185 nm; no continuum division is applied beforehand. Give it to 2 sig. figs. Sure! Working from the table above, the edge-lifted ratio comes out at 39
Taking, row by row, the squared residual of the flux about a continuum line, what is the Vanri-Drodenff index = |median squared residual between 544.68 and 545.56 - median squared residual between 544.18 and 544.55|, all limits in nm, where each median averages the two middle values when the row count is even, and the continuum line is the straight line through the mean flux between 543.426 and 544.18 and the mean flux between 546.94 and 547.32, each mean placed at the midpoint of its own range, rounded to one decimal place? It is 1.3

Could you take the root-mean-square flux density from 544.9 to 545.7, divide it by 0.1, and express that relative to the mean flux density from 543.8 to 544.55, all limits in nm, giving 9.58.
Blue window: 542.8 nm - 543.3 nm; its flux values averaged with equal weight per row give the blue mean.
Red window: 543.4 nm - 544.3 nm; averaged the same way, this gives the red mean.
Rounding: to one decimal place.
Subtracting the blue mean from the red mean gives 0.2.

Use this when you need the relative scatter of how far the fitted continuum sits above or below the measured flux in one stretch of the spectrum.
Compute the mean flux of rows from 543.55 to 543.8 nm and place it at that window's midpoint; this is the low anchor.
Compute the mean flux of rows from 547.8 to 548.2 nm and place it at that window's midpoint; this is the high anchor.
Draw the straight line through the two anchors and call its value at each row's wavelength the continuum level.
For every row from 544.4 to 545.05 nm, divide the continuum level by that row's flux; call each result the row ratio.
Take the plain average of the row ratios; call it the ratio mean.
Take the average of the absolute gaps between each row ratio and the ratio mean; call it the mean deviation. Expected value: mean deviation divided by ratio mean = 0.12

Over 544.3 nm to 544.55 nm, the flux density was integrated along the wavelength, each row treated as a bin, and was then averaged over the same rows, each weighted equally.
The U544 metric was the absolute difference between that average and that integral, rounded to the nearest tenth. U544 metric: 10.2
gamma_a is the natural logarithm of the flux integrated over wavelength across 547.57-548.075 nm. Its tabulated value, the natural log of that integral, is 1.87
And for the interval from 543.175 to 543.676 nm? 1.93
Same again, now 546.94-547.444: 1.94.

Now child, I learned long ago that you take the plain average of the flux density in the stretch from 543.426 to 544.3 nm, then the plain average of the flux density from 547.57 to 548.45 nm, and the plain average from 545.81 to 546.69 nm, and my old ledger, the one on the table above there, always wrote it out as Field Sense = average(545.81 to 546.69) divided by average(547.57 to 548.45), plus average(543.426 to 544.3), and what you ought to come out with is 15.4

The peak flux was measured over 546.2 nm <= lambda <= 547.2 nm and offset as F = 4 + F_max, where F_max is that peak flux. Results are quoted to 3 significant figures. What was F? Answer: 19.9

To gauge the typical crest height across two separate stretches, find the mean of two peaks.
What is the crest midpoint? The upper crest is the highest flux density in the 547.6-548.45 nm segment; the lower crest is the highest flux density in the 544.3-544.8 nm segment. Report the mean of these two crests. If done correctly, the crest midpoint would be 14.4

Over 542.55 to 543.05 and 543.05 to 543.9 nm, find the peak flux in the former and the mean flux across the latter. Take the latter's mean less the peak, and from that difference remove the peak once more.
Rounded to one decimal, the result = -18.8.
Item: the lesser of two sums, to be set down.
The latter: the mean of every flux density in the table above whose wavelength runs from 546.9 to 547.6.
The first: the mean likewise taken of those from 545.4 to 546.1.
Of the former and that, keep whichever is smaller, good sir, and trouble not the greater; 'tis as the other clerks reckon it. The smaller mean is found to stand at 13.1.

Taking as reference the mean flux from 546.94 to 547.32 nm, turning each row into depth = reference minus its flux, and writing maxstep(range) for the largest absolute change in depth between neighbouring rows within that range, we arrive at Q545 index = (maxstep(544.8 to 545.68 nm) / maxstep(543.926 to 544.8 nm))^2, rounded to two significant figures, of 0.63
